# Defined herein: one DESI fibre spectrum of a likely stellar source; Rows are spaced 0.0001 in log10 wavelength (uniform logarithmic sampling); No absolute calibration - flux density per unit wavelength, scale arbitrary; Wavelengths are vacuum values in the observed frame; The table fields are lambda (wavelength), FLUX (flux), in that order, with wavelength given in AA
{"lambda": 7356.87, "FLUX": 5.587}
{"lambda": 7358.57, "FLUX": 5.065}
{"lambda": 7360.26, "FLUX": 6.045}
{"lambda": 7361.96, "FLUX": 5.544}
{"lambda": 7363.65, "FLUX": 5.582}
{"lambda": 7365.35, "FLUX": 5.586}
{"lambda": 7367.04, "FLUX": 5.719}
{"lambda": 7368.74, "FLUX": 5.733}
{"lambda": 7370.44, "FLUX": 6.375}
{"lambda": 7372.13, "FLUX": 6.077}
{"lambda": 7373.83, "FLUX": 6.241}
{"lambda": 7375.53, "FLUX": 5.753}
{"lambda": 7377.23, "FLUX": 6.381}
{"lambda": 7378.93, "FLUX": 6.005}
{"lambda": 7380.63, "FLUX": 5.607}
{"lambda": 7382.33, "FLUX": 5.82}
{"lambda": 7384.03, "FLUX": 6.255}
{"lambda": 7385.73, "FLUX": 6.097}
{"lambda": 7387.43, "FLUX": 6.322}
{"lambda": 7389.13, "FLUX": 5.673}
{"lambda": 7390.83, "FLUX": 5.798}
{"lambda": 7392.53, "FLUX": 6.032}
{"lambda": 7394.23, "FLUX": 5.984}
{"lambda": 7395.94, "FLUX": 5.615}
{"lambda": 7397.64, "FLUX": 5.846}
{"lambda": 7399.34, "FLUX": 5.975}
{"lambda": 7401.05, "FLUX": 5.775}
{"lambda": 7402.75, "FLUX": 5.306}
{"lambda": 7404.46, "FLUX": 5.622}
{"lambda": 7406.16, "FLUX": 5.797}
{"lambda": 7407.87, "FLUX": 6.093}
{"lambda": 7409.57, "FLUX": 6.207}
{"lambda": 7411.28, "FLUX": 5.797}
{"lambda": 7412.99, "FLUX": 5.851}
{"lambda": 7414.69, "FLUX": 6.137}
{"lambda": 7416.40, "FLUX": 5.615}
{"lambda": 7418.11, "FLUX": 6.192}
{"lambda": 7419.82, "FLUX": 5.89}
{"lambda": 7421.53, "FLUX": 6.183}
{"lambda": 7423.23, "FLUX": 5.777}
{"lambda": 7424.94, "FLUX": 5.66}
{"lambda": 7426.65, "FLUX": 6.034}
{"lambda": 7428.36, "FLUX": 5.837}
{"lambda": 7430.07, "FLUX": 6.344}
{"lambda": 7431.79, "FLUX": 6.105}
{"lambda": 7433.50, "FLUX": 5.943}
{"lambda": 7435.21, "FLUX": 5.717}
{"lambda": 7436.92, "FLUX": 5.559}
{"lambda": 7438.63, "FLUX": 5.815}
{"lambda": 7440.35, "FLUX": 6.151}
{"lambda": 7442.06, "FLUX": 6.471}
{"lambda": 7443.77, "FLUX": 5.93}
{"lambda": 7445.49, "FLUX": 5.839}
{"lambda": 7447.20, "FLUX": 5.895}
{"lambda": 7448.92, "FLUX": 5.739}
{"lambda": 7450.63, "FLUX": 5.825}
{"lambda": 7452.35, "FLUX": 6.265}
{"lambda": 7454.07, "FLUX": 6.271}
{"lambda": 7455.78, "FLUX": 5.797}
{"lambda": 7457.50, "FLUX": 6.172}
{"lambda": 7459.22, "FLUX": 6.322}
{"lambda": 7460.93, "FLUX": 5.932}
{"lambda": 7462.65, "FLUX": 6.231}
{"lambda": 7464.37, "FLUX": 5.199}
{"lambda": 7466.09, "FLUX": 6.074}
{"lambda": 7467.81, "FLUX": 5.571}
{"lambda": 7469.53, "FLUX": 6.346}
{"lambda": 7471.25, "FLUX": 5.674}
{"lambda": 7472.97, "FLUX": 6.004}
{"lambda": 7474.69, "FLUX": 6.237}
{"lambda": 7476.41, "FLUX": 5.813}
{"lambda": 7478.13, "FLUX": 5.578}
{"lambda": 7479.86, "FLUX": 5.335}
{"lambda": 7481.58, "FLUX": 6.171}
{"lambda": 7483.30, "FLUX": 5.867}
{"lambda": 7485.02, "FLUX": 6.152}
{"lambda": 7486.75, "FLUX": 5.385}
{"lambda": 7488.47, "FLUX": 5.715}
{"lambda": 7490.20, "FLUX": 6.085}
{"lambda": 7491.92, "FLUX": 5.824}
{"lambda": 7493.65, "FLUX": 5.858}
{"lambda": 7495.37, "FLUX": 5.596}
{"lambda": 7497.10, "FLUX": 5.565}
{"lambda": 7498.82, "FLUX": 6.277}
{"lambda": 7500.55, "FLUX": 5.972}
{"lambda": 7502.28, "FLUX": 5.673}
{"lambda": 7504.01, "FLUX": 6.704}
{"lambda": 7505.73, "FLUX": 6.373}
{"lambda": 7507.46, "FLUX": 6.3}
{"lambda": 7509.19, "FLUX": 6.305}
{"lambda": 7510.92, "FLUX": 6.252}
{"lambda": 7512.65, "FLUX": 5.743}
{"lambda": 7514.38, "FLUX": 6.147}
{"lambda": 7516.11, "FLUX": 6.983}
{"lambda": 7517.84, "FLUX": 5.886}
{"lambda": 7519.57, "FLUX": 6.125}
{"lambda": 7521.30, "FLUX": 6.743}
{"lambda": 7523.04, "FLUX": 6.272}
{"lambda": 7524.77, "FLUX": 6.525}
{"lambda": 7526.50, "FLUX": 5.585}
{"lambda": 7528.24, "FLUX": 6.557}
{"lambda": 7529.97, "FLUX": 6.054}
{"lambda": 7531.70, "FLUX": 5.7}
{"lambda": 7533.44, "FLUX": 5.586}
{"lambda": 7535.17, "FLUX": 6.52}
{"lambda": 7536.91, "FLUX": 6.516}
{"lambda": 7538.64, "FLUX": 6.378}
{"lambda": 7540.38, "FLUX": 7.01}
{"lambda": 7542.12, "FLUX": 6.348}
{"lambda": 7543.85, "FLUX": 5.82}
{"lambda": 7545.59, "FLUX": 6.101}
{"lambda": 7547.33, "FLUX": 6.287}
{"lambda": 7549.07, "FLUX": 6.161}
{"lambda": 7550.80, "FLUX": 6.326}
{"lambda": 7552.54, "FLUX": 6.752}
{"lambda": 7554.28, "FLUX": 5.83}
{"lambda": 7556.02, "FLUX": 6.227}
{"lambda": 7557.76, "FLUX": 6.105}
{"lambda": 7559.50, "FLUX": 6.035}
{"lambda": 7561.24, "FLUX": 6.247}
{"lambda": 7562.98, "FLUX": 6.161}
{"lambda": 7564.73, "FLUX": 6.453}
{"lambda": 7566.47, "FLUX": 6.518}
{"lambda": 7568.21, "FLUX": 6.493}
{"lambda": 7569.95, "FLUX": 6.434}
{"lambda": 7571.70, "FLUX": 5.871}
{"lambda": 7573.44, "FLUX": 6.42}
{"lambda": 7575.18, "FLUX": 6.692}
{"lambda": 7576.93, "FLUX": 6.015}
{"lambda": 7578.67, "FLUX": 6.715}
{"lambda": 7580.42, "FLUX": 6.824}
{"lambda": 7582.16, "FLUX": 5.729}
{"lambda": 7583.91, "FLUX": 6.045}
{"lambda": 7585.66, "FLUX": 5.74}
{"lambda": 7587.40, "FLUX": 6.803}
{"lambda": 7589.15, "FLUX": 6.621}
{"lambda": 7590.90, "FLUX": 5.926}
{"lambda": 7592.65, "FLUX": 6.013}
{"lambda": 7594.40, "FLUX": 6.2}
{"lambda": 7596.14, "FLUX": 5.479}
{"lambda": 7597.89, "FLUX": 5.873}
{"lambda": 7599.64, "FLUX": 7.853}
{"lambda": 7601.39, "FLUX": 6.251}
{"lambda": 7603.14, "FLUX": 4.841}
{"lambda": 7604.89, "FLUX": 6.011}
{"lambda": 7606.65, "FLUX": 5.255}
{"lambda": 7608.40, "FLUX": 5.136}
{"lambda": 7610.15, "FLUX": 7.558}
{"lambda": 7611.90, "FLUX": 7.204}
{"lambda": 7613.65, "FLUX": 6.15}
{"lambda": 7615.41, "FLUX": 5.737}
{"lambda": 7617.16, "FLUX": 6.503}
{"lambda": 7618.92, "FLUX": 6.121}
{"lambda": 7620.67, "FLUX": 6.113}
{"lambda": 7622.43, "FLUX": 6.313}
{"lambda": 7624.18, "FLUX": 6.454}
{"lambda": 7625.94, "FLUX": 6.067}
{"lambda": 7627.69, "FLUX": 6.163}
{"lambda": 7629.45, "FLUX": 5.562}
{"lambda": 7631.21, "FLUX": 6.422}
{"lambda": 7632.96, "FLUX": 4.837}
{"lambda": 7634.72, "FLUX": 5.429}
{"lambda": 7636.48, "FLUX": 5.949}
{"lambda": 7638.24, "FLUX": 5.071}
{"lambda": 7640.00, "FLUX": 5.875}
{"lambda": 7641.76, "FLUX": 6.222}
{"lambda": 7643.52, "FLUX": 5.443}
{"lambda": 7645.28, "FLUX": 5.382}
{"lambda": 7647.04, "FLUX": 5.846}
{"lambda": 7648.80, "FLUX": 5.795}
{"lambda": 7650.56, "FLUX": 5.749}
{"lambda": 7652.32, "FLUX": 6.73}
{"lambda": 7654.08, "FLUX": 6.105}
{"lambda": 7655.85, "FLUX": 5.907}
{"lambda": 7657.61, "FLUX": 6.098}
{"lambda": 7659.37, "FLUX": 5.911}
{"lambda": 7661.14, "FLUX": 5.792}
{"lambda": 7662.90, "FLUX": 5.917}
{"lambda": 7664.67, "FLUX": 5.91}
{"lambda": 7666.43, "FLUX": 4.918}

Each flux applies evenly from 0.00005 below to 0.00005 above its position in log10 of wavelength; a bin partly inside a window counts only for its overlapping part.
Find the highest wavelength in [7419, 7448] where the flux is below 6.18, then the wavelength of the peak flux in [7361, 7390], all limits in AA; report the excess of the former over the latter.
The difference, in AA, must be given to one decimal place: 70.0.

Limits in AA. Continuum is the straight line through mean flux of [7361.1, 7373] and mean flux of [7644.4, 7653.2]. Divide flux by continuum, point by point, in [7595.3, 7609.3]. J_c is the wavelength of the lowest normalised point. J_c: 7603.14 AA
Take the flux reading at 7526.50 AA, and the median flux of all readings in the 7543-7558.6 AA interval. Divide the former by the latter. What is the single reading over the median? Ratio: 0.91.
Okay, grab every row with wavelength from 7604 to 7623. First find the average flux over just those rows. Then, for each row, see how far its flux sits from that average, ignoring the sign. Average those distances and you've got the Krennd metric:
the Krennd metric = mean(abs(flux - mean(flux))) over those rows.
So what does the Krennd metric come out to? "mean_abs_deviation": 0.51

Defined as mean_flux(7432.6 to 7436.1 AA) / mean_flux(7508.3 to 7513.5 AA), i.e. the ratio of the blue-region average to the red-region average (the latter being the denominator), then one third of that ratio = 0.319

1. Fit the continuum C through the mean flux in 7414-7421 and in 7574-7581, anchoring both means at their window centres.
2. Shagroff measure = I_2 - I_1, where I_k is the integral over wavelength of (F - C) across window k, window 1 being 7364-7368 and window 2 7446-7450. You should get -0.5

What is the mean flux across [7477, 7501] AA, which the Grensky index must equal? 5.81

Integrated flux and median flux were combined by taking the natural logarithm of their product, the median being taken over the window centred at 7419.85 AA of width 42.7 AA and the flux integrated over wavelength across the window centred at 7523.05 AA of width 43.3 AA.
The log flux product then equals 7.37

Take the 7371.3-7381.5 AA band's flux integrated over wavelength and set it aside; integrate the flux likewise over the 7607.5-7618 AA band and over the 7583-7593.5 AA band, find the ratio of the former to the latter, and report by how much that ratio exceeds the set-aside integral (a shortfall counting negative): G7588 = -60.2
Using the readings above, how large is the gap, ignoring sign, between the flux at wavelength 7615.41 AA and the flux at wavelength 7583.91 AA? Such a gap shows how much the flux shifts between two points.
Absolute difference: 0.31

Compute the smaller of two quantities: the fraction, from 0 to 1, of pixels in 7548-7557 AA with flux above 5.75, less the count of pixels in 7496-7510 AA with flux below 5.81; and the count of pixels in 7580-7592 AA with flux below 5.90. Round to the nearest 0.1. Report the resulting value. -1.0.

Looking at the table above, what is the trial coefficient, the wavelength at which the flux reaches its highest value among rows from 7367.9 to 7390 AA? 7377.23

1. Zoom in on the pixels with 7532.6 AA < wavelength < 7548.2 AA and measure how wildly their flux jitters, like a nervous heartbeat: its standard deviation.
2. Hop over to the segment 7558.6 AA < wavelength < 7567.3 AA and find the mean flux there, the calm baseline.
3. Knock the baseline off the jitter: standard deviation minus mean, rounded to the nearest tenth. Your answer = -5.9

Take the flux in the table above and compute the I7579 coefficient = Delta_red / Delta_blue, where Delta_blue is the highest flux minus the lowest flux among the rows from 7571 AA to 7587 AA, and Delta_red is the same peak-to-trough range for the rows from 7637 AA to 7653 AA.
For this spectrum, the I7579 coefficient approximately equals 1.5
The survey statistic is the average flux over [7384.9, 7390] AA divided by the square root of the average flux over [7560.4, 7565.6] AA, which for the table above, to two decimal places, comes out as 2.41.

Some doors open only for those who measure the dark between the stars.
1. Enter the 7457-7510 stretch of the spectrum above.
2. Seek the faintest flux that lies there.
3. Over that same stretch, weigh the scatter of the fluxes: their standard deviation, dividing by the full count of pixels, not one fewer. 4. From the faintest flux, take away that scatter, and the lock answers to 4.85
